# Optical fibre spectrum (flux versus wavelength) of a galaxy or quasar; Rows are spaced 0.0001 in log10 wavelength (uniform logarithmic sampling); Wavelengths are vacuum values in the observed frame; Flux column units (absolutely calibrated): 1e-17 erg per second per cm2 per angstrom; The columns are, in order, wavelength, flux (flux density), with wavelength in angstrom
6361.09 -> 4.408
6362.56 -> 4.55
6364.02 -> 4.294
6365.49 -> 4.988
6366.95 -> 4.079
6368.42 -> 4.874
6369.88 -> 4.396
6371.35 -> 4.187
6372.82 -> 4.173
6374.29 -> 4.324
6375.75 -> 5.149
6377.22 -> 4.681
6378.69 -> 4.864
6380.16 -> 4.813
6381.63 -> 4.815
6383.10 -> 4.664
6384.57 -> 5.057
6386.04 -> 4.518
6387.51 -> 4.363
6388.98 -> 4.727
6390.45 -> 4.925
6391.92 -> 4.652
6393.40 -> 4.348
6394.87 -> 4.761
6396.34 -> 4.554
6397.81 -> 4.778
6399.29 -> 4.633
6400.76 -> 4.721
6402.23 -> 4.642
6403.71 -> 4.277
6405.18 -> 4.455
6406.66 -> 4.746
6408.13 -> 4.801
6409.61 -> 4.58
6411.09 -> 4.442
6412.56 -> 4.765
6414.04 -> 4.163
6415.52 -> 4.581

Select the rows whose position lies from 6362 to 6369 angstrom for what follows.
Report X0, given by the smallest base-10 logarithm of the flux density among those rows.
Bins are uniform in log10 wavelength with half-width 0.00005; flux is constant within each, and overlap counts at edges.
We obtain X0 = 0.611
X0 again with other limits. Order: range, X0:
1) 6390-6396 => 0.638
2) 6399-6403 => 0.666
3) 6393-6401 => 0.638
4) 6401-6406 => 0.631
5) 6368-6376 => 0.620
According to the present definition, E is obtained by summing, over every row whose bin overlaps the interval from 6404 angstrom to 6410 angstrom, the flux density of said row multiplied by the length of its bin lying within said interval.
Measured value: 27.7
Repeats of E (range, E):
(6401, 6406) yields 22.4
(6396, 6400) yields 18.6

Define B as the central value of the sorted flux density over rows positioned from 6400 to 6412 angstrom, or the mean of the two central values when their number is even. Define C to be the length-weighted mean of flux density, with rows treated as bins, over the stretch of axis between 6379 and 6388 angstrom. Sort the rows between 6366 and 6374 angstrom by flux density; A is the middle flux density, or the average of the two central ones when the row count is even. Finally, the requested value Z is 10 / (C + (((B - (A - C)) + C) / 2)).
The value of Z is 1.04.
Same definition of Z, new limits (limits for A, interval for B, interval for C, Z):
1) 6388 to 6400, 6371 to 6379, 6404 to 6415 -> 1.11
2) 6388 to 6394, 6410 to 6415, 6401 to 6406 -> 1.13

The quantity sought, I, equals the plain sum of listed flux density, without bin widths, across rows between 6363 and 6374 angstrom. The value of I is 31.0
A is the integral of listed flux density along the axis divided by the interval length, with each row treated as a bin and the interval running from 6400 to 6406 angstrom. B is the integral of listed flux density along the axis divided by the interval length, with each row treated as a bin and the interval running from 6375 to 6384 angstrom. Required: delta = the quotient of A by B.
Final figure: 0.94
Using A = 4.53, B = 4.84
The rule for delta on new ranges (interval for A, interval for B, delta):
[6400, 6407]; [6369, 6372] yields 1.05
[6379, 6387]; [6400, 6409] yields 1.03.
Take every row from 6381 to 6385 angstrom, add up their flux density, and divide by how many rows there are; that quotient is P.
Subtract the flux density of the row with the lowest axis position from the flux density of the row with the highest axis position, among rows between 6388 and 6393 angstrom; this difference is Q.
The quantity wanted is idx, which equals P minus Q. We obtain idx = 4.92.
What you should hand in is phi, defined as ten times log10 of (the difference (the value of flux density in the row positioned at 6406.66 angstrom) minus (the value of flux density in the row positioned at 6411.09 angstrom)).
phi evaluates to -5.2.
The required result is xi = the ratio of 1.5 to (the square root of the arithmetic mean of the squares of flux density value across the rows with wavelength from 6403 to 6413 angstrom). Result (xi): 0.327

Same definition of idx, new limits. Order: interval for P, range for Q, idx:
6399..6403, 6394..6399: 4.65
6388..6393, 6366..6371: 4.45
